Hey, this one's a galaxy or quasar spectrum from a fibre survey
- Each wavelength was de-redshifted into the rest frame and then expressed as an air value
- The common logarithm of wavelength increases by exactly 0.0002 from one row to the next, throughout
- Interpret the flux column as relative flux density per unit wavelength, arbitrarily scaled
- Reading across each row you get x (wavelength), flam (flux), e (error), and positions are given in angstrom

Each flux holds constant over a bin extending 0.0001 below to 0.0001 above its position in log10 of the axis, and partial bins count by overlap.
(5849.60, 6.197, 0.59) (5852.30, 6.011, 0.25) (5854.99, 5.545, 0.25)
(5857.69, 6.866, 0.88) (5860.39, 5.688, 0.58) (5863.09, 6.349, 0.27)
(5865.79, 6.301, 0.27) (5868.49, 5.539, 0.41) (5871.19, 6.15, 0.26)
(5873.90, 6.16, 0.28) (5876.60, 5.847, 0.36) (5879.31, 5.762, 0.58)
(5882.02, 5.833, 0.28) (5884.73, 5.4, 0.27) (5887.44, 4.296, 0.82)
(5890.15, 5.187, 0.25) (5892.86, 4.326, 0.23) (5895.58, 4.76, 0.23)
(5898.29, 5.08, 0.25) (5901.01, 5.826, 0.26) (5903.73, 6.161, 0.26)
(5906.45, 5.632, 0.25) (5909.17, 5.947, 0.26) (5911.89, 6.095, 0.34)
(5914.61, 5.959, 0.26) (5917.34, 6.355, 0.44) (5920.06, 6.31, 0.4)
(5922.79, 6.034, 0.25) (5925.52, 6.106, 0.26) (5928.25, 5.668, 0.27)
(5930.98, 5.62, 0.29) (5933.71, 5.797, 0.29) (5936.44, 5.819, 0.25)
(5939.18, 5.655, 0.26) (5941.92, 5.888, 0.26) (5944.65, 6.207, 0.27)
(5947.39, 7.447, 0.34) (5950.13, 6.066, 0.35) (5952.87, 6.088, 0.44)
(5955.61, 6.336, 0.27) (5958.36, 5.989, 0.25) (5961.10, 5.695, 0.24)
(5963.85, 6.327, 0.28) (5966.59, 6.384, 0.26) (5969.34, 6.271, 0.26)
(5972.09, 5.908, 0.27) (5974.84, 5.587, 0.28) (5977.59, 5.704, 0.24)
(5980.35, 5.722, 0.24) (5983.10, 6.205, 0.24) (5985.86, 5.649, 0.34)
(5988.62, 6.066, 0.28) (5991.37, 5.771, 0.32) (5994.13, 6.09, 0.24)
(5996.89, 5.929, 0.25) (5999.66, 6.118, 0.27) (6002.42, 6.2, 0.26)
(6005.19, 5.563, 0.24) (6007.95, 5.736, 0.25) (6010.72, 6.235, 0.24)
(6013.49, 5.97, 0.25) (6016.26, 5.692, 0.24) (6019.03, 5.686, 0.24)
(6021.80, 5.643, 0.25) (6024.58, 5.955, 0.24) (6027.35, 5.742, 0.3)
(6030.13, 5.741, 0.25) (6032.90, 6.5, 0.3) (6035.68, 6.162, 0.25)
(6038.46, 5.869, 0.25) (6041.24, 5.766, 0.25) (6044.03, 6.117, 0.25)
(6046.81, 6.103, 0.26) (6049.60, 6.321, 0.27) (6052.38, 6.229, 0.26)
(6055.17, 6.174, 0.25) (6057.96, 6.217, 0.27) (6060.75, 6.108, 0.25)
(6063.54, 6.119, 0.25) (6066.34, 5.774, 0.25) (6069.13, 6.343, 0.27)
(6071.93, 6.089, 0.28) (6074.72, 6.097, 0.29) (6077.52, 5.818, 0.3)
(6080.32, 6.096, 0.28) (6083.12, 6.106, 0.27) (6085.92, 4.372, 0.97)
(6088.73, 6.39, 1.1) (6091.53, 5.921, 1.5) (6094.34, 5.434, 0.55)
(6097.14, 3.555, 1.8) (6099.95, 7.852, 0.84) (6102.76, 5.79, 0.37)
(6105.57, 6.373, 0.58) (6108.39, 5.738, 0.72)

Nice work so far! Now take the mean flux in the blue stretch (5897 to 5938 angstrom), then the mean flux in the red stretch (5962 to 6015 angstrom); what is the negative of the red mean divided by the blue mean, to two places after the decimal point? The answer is -1.01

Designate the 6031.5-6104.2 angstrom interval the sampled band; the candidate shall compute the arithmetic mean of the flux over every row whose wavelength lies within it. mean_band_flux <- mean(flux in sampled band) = 5.97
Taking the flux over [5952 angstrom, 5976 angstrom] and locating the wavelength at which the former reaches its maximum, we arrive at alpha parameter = 5966.59 angstrom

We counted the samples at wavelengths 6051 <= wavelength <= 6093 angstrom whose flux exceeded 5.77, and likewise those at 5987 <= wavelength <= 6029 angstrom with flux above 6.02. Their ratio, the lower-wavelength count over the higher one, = 0.36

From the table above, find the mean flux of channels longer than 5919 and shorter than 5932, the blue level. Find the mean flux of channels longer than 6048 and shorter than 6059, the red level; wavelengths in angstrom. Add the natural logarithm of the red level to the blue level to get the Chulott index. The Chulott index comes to 7.78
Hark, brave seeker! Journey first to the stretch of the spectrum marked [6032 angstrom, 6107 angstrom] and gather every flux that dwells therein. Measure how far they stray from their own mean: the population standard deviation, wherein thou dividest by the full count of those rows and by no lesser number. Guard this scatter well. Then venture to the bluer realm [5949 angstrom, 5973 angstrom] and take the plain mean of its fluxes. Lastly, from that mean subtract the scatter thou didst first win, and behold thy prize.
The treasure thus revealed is 5.41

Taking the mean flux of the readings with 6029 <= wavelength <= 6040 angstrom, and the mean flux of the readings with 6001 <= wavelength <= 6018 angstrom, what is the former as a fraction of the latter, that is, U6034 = 1.03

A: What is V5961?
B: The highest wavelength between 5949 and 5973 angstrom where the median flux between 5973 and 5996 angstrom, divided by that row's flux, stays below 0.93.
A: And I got 5969.34 angstrom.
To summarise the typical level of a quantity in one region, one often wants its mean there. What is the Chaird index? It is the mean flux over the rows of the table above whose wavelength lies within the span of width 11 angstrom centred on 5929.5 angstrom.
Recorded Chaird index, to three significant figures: 5.80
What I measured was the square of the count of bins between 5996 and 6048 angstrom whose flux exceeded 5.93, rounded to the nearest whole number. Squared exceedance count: 81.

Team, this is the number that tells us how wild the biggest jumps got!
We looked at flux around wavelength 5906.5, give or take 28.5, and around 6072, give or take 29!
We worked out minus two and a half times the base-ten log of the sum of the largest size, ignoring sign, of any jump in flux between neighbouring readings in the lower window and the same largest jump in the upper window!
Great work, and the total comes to -1.8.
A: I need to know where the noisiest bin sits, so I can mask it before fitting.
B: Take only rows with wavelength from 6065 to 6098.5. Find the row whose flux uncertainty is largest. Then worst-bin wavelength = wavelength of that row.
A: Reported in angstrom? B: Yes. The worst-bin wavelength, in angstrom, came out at 6097.14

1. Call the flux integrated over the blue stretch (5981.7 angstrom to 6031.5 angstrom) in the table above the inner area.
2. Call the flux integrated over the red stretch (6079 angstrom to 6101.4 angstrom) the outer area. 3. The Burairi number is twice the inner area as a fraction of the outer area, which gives 4.6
